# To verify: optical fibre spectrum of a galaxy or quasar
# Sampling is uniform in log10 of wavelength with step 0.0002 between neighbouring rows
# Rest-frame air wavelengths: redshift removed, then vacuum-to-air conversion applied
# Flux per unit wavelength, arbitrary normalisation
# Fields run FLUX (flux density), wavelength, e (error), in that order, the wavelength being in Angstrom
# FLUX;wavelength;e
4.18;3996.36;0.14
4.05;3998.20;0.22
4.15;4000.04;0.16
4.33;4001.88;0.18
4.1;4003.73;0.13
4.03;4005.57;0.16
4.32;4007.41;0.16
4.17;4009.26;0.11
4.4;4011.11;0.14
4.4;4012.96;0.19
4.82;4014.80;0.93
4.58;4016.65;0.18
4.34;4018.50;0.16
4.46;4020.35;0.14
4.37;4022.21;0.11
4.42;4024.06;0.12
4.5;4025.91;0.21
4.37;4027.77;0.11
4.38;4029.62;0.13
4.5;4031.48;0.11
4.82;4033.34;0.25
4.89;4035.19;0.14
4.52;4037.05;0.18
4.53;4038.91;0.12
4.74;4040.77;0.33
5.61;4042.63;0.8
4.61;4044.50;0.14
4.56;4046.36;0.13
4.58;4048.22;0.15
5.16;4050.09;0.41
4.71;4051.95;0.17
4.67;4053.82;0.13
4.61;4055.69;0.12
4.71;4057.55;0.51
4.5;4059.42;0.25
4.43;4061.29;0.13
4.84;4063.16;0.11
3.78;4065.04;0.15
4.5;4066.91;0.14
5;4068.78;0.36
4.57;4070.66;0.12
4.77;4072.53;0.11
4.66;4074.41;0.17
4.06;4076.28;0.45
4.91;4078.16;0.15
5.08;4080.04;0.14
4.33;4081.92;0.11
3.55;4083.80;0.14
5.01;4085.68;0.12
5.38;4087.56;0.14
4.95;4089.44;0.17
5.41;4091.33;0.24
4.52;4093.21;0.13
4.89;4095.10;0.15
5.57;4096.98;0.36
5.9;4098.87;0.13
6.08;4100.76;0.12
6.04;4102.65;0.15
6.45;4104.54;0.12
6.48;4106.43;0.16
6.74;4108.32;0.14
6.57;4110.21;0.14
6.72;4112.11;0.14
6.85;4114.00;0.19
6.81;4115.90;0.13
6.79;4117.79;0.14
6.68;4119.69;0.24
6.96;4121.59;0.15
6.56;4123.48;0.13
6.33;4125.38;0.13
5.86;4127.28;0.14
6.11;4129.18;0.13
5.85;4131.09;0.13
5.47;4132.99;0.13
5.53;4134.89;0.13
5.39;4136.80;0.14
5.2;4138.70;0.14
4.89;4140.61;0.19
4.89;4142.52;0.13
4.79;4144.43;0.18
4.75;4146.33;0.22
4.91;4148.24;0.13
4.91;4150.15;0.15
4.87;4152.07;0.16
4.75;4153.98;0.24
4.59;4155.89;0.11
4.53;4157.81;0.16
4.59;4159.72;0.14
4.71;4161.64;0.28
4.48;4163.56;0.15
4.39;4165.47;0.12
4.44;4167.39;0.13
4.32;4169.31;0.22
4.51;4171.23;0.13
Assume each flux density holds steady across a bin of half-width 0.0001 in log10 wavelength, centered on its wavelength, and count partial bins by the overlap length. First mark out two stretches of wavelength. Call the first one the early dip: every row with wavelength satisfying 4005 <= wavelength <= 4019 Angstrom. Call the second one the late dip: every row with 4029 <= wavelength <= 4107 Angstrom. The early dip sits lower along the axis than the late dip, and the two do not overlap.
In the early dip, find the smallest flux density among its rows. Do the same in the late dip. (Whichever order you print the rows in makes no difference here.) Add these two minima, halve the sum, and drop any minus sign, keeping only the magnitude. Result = 3.8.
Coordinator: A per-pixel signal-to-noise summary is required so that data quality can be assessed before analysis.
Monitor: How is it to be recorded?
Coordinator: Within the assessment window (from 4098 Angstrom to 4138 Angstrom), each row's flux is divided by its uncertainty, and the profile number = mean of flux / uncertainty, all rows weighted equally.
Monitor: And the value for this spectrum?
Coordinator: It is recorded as 44.8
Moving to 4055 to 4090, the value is 30.3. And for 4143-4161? 30.2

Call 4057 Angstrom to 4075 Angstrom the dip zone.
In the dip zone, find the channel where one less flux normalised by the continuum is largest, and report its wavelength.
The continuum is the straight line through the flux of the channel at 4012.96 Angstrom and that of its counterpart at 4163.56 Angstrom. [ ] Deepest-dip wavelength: 4065.04 Angstrom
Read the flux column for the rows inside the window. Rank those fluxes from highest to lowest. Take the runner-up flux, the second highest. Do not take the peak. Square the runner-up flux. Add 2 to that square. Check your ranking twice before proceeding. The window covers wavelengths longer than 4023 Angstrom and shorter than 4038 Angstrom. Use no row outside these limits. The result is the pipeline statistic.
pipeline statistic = 25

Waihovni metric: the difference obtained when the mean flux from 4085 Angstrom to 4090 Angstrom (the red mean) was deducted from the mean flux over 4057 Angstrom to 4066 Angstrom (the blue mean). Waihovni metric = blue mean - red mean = -0.7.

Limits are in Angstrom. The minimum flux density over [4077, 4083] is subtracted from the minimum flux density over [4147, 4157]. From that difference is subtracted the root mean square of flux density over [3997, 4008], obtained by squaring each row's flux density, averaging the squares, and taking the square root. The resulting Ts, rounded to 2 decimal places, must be -3.91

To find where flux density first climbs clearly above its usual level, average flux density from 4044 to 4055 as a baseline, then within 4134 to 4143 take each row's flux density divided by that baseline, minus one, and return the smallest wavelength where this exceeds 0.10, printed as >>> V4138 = 4134.89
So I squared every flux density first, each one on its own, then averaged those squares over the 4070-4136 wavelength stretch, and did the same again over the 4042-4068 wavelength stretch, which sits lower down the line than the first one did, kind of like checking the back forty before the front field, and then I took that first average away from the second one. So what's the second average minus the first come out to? -11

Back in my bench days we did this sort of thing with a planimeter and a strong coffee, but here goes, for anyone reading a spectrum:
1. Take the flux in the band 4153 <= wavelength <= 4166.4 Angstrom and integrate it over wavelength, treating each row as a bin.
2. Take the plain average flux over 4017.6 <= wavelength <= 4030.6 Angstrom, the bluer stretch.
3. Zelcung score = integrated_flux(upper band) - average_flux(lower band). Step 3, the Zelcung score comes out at 57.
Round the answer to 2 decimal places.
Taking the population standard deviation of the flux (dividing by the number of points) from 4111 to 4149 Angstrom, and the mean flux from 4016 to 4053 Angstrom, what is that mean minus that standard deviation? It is 3.85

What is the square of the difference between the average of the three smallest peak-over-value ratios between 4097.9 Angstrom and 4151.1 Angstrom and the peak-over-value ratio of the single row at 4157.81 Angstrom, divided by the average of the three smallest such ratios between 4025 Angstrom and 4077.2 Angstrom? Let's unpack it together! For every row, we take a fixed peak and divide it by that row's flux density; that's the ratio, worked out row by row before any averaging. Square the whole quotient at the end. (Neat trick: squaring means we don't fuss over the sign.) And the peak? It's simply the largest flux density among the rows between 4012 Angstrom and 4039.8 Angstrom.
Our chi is 0.16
